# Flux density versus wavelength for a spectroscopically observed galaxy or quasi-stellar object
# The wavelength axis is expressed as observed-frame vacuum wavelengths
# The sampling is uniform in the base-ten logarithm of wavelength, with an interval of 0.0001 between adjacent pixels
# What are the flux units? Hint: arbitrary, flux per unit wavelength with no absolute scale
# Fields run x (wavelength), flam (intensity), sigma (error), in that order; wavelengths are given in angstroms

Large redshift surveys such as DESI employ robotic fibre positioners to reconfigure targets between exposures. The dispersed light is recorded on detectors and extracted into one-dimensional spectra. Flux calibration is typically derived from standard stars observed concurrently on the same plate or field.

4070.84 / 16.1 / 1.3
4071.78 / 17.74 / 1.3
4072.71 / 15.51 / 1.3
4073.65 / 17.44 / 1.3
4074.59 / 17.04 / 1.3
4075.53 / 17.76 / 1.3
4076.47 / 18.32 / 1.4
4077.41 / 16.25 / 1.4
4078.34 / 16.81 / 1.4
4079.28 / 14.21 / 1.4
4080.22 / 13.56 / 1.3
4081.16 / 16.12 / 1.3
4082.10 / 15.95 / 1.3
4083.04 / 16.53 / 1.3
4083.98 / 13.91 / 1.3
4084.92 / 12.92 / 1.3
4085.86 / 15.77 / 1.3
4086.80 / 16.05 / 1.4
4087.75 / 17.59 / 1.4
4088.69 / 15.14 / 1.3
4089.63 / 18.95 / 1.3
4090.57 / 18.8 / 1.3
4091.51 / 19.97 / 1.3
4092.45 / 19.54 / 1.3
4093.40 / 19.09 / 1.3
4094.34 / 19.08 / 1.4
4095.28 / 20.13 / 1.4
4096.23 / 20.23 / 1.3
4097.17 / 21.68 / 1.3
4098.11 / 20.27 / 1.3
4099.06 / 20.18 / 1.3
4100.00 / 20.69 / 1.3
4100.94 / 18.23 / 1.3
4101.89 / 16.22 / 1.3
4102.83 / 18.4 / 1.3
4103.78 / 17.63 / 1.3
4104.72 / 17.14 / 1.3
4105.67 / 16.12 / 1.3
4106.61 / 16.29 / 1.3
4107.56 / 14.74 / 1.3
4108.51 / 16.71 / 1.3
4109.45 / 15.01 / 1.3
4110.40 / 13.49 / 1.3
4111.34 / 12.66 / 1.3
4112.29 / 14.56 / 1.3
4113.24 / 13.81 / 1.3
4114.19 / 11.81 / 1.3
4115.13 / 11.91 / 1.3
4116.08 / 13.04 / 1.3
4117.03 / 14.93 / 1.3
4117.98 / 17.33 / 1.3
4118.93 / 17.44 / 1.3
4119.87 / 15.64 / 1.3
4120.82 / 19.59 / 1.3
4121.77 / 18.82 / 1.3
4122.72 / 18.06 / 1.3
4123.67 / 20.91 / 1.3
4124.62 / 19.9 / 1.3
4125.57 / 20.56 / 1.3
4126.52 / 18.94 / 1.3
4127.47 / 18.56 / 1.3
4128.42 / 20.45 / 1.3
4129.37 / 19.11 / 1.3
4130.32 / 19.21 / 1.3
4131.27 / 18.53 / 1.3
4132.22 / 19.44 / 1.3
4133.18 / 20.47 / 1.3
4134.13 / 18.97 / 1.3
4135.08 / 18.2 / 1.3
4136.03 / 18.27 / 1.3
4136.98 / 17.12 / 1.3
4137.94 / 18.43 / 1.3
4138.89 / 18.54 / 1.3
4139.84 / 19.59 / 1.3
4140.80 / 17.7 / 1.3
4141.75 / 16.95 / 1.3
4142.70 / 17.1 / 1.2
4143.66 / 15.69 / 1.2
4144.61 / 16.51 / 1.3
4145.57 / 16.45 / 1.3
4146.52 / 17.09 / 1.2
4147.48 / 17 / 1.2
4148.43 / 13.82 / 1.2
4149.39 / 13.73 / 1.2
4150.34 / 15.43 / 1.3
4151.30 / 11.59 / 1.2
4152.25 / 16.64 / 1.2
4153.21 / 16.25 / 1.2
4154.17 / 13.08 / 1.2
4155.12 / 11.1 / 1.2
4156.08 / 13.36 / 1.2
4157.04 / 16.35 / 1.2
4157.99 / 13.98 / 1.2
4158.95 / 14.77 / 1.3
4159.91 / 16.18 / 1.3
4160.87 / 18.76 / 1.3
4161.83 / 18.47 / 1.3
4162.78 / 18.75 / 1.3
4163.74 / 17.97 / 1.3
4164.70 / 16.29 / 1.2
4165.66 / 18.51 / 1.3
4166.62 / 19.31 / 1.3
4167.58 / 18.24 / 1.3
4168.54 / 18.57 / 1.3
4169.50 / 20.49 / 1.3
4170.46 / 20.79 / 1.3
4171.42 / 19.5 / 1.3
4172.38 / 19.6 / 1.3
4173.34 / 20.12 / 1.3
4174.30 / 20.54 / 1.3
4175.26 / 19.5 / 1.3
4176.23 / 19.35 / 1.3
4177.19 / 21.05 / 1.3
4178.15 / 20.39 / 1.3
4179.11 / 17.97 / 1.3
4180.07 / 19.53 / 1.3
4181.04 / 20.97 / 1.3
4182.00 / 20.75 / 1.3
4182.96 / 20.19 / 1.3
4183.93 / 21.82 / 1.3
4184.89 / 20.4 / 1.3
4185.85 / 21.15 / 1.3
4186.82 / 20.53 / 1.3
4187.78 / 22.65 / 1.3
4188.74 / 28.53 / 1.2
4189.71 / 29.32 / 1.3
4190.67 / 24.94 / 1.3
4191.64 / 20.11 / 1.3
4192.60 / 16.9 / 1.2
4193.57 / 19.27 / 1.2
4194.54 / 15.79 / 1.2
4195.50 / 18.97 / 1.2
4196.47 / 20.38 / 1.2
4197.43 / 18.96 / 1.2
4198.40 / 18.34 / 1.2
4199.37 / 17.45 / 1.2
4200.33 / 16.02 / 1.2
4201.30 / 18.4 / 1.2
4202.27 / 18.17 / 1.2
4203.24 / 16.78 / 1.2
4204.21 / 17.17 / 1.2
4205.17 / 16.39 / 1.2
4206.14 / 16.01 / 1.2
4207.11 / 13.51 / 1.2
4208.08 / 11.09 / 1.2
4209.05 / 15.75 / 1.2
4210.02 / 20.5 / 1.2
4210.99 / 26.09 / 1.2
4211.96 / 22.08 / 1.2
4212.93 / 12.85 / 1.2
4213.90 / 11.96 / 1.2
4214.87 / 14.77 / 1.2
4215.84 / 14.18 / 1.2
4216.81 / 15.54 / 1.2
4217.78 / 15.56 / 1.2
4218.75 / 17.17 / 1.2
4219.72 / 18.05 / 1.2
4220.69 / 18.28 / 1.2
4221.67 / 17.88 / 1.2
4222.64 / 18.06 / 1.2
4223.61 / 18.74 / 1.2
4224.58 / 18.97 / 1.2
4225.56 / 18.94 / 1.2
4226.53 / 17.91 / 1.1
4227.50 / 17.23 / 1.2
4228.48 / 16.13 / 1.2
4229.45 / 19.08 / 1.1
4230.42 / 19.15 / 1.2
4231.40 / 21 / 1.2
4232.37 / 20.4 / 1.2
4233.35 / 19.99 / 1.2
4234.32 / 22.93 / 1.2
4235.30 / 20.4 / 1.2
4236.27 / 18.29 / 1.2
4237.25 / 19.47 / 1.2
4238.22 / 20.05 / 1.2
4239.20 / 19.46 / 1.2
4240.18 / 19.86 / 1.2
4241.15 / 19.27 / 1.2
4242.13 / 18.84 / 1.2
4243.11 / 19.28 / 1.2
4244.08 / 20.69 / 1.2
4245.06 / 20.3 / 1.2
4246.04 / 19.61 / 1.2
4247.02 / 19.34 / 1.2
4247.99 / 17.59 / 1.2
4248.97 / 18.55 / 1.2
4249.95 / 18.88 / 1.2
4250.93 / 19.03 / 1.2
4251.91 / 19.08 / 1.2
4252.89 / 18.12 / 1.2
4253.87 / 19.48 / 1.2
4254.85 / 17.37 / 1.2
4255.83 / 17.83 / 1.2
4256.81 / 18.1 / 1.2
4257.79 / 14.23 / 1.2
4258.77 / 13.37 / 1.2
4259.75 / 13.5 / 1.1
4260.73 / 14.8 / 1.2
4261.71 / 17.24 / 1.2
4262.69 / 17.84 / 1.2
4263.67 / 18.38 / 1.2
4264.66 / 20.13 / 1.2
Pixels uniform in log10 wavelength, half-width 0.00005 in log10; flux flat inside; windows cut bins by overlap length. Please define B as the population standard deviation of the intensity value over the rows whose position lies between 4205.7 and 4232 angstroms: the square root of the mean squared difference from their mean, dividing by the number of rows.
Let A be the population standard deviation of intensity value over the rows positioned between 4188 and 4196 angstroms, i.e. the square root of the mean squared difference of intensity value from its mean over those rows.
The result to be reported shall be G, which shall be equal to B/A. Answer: 0.65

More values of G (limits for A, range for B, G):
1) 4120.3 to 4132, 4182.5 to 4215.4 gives 4.82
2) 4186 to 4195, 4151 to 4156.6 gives 0.47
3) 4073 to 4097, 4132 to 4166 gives 1.07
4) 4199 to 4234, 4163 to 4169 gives 0.33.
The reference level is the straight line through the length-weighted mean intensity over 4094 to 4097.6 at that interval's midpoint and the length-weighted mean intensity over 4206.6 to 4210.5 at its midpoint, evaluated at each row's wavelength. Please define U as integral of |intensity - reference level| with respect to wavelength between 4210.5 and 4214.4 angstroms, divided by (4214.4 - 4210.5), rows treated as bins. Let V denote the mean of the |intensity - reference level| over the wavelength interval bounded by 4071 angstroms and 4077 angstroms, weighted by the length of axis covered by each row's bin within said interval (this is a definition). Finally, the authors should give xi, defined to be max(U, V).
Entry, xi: 5.8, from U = 6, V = 4.1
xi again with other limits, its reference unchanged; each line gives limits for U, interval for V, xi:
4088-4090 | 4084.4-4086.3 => 6.5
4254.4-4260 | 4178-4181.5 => 3.1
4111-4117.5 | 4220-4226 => 6.2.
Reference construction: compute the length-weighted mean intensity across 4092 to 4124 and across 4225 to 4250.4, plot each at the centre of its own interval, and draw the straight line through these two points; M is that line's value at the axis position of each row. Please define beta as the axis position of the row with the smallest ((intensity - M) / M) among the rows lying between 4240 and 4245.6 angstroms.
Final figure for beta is 4242.13 angstroms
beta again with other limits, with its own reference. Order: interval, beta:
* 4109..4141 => 4114.19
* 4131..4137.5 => 4136.98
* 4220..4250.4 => 4228.48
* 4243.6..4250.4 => 4247.99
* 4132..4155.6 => 4155.12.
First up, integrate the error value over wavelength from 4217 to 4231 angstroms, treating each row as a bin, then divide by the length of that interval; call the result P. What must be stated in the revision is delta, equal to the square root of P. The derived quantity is 1.09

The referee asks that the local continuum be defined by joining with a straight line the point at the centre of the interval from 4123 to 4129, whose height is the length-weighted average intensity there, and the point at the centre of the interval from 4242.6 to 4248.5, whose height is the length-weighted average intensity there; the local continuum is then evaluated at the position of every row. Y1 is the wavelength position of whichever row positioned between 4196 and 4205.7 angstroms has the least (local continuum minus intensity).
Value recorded 4196.47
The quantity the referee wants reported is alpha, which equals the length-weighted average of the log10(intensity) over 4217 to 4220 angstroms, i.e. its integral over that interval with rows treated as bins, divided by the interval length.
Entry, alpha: 1.22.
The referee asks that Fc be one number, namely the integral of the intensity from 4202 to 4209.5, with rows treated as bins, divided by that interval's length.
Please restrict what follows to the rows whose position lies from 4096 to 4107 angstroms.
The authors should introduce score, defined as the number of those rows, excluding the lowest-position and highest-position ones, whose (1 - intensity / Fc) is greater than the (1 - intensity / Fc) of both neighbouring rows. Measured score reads 3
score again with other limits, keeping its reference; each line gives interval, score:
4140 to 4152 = 4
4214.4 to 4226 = 2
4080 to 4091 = 3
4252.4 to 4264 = 2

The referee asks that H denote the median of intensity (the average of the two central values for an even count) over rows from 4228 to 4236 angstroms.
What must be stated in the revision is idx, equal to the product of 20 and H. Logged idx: 404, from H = 20.2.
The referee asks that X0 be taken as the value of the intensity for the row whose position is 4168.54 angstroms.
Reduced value 18.57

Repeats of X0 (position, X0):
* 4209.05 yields 15.75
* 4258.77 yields 13.37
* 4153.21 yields 16.25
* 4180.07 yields 19.53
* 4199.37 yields 17.45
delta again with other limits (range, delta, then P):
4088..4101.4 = 1.15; 1.32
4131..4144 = 1.13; 1.29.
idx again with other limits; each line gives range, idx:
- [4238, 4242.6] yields 389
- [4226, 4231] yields 358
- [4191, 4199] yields 379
